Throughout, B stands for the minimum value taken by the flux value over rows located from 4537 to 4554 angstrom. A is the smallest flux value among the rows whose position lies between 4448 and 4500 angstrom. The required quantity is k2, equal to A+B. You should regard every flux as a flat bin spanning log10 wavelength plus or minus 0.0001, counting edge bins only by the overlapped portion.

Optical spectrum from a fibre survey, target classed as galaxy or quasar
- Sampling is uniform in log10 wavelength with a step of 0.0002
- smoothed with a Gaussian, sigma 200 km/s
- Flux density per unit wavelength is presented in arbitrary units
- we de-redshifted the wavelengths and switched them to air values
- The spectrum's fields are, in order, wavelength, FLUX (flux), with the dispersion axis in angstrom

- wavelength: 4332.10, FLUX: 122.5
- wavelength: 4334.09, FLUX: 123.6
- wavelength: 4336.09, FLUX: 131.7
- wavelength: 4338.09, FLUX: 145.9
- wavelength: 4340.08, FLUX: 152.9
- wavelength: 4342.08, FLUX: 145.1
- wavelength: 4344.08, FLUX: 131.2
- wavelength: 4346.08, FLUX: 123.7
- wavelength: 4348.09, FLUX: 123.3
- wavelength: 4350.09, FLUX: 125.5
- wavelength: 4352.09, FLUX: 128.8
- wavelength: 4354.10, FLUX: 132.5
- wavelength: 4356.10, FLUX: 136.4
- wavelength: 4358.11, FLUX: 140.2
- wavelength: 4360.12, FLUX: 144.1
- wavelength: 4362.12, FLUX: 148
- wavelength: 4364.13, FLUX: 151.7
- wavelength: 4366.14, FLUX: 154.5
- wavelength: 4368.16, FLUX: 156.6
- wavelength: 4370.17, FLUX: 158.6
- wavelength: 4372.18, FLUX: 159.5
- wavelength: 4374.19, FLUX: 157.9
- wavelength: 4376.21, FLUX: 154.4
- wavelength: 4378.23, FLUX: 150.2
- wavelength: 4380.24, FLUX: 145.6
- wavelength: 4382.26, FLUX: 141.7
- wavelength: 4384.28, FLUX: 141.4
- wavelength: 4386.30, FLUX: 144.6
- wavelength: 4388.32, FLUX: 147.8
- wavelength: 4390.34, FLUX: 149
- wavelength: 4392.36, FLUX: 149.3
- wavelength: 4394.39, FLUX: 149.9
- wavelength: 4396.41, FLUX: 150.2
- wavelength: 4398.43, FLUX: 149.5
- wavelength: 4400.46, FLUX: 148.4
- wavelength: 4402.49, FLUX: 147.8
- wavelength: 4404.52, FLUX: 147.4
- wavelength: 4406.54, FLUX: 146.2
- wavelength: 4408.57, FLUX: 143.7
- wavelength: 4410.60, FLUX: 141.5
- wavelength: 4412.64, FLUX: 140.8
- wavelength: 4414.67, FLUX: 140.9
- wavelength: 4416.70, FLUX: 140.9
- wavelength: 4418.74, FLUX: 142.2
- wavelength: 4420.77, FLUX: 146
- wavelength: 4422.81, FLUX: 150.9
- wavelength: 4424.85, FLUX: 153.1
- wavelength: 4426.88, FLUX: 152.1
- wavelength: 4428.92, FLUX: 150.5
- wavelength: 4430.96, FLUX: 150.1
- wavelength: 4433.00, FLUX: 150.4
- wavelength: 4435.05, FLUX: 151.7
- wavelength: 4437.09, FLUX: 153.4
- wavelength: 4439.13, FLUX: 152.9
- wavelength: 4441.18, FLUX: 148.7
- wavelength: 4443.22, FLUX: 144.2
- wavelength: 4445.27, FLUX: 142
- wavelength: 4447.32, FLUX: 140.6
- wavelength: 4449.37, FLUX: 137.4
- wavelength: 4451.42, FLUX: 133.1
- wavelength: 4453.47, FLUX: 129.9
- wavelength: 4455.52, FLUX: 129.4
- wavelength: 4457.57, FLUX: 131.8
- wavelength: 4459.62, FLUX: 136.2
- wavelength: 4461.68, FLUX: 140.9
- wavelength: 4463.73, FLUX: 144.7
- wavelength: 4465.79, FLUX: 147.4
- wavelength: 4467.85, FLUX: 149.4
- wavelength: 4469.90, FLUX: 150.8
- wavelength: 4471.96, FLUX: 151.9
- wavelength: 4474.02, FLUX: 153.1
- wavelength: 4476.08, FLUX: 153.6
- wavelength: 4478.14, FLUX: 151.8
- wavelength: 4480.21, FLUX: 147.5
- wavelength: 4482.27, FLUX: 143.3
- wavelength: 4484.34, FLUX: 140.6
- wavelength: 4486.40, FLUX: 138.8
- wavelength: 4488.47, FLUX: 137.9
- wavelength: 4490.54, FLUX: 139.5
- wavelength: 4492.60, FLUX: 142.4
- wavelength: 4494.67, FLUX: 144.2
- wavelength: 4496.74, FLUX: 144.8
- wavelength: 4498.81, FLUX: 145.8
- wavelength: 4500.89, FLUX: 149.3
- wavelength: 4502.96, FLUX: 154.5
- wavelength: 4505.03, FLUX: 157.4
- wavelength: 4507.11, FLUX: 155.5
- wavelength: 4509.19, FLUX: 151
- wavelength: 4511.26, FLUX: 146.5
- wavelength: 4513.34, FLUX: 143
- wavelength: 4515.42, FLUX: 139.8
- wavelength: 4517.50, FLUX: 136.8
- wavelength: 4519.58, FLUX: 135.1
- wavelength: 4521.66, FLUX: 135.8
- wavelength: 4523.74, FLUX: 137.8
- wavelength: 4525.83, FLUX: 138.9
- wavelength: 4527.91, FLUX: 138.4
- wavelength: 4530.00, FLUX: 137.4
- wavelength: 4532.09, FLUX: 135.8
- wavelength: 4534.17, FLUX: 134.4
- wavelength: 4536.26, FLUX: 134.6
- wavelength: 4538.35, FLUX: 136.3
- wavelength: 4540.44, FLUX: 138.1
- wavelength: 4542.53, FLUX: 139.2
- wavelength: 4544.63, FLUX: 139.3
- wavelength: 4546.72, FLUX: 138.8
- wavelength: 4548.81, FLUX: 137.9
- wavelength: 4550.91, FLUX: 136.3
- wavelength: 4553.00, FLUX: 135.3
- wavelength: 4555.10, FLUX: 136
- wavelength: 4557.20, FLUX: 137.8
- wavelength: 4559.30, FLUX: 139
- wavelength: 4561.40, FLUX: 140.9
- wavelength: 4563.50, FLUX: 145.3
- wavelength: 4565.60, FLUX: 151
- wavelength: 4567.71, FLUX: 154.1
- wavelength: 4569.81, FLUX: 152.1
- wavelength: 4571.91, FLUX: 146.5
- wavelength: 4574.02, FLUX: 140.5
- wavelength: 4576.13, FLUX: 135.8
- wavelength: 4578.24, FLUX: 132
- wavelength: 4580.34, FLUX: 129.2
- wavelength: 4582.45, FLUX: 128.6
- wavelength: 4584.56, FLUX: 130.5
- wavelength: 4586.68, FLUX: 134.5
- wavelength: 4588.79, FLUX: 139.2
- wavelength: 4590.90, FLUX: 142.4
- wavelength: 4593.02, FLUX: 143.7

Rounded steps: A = 129.4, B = 135.3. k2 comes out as 265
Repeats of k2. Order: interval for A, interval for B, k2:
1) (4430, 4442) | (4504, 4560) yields 283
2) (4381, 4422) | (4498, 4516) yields 281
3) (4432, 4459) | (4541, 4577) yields 265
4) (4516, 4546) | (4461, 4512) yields 272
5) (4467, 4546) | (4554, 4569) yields 270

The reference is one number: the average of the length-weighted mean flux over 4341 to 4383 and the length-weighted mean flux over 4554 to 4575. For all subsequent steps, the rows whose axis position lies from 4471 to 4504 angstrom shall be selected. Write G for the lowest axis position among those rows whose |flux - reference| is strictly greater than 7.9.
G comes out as 4471.96 angstrom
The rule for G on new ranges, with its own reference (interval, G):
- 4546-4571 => 4553.00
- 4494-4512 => 4502.96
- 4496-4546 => 4502.96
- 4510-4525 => 4519.58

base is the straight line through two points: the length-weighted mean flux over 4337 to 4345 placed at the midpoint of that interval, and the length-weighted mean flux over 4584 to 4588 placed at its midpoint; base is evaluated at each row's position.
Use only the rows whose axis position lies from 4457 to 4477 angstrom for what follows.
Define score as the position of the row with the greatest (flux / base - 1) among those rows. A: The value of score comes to 4476.08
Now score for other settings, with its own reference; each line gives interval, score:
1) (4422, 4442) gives 4437.09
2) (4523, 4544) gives 4542.53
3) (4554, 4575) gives 4567.71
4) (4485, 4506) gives 4505.03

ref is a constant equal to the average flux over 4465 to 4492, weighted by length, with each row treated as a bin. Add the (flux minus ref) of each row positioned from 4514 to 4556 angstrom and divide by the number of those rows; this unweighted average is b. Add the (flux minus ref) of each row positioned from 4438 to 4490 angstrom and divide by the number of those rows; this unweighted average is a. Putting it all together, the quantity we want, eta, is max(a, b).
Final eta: -3.4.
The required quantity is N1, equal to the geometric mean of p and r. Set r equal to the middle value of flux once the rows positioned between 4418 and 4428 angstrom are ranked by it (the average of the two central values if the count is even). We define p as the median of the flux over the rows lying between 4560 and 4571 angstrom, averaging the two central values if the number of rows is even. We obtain 151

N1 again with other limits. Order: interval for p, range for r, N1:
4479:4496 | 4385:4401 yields 145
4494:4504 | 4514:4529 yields 142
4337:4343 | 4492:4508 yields 147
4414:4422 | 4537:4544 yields 140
